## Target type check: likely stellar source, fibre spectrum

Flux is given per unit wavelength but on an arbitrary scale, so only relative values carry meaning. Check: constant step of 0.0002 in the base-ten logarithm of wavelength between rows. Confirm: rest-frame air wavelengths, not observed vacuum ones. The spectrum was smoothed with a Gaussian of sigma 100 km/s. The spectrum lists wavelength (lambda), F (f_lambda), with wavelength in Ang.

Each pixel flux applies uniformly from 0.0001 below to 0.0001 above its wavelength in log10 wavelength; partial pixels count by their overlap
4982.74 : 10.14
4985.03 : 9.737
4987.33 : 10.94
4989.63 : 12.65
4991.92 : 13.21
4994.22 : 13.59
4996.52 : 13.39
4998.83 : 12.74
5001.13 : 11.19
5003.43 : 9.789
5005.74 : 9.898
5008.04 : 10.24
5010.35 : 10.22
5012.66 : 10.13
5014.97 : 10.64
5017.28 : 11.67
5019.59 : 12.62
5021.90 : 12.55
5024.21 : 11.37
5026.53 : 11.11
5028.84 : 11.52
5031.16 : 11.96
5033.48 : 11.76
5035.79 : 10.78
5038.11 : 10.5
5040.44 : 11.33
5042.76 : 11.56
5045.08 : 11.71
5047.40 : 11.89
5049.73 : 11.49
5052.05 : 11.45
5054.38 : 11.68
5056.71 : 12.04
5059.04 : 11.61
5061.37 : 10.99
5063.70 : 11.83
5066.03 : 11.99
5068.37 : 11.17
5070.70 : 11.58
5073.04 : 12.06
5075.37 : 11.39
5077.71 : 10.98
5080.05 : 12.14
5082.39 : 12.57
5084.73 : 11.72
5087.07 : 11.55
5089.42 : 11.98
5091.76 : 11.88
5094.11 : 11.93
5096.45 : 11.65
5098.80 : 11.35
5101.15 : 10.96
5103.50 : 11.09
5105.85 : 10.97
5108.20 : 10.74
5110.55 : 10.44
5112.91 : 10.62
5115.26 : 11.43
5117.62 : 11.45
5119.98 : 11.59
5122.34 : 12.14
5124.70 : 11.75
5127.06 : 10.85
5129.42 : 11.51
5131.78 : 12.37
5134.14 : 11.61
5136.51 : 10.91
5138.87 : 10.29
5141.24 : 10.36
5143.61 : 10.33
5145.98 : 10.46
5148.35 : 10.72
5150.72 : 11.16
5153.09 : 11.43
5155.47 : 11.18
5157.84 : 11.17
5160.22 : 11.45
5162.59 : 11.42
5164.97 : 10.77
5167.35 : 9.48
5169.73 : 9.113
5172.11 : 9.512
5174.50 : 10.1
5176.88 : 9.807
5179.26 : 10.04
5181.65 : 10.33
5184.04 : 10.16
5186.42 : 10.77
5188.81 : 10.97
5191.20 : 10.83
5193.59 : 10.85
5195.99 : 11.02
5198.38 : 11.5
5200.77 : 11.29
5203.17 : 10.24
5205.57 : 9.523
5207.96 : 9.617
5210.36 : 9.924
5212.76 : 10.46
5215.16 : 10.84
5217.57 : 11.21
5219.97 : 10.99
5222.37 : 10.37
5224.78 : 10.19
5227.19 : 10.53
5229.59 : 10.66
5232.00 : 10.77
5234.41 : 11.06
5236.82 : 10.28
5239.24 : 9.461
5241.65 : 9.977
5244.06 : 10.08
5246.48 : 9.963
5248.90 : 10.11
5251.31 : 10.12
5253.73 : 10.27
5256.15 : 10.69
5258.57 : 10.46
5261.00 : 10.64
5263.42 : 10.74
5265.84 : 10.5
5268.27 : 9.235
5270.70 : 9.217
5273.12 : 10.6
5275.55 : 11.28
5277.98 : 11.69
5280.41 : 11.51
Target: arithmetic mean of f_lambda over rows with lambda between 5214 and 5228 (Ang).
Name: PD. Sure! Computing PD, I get 10.7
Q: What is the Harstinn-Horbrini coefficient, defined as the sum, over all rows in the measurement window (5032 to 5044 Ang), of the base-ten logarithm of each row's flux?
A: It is 5.2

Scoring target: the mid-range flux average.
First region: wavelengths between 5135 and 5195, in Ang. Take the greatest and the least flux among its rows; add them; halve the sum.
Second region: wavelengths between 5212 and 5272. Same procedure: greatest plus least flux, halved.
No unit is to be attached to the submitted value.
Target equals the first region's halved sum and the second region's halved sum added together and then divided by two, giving 10.2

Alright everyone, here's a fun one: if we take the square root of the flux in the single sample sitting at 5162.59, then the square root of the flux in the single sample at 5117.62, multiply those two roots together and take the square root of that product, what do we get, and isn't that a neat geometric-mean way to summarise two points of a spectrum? 3.38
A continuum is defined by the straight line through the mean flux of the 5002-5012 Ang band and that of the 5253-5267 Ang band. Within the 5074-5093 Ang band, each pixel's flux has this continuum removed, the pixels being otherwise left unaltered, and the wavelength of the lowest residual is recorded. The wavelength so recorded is 5077.71 Ang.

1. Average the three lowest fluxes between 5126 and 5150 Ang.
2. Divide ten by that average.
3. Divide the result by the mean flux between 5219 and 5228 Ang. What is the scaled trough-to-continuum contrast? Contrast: 0.092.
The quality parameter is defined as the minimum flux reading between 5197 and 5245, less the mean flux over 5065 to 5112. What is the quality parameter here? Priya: -2.0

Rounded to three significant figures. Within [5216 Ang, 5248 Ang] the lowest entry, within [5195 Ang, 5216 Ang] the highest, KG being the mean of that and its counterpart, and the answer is 10.5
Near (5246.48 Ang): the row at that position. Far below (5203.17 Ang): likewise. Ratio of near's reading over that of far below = 0.97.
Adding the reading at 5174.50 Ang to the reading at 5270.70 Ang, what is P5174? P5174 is 19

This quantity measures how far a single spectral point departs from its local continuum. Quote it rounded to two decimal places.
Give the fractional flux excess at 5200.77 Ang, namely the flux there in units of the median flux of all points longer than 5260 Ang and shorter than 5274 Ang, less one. 0.07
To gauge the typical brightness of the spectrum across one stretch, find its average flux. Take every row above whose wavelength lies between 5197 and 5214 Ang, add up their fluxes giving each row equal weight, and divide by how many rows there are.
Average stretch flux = 10.4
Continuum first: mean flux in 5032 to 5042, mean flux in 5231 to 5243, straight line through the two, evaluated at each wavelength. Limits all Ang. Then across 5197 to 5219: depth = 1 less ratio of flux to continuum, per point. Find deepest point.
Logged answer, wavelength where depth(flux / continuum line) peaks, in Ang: 5205.57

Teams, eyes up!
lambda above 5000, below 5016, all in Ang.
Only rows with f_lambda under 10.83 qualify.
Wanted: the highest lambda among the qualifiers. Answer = 5014.97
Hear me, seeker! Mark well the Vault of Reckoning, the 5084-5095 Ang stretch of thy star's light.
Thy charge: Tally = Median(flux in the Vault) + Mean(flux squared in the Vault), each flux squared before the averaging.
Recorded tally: 151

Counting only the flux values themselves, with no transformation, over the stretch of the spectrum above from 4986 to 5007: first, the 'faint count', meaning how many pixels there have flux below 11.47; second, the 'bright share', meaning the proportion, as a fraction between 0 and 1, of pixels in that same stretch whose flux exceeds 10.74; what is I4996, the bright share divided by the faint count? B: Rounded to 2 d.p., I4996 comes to 0.19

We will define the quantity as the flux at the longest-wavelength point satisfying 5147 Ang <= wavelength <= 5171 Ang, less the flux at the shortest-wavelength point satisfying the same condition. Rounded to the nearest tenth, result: -1.6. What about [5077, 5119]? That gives 0.5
